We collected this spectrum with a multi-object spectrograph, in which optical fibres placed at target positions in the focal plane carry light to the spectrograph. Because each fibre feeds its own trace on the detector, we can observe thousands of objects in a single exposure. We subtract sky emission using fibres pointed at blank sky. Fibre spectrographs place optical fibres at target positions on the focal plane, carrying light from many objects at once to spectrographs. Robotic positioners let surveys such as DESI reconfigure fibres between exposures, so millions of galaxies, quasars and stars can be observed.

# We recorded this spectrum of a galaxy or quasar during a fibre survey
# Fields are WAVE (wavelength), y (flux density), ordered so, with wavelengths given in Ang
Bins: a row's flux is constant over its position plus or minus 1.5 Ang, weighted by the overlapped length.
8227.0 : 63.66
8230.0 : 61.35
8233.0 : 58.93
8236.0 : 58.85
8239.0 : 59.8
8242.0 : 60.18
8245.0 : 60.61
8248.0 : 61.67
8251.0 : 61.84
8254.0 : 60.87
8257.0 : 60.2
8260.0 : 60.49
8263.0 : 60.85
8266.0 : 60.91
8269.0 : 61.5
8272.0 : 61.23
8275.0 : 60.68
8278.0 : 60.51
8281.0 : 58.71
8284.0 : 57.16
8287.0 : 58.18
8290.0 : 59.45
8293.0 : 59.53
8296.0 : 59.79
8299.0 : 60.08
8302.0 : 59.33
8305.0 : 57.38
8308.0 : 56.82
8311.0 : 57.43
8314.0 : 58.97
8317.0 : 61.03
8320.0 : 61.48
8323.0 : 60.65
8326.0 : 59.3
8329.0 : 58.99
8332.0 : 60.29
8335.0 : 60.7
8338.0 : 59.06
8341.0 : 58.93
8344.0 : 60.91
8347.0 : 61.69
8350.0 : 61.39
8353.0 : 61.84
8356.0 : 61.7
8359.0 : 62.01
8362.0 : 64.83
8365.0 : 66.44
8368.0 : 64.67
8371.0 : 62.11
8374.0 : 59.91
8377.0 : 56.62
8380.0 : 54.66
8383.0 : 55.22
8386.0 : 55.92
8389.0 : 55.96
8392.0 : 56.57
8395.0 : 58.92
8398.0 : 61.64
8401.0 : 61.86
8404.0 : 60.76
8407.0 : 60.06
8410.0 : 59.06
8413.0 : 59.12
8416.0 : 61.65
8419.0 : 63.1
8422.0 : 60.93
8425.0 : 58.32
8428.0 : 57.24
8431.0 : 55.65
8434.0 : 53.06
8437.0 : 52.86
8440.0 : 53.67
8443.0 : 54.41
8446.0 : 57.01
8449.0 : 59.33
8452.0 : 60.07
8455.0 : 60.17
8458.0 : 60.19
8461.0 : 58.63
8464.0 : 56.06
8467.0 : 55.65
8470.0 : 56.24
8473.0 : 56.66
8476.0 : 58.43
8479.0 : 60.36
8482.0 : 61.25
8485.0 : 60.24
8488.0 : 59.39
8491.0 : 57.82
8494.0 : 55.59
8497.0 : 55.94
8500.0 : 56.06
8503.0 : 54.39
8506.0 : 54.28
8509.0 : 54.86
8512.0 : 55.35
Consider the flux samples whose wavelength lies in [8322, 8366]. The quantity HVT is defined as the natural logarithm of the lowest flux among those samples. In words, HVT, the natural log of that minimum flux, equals 4.08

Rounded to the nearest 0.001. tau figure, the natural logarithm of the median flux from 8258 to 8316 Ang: 4.086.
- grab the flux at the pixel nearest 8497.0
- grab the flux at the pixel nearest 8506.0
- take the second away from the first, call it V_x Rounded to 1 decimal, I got 1.7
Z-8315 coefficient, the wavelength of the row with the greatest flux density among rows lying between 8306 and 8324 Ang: 8320.0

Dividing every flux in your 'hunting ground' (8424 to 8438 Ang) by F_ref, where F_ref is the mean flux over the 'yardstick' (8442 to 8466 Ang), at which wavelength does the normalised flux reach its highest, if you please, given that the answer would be 8425.0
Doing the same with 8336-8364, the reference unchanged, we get 8362.0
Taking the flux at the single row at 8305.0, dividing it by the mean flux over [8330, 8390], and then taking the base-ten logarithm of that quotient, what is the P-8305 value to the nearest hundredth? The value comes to -0.02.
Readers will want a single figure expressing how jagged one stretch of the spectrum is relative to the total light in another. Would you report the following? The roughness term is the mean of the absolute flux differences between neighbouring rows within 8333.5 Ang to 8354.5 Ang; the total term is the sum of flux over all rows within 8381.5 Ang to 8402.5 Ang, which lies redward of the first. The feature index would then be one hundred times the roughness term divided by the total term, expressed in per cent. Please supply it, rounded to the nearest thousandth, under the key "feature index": 0.217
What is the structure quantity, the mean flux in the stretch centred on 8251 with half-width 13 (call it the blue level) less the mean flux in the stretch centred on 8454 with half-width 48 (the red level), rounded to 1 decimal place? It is 2.8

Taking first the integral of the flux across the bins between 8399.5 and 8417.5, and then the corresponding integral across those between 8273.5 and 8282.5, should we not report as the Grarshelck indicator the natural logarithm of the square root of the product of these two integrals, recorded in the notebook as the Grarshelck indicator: 6.64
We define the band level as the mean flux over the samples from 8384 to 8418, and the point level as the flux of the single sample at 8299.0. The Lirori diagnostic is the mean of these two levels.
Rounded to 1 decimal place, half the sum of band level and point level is 59.7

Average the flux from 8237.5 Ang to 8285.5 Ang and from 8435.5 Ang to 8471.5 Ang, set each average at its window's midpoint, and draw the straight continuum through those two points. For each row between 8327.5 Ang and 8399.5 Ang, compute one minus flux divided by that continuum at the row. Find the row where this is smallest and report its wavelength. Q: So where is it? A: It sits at 8365.0 Ang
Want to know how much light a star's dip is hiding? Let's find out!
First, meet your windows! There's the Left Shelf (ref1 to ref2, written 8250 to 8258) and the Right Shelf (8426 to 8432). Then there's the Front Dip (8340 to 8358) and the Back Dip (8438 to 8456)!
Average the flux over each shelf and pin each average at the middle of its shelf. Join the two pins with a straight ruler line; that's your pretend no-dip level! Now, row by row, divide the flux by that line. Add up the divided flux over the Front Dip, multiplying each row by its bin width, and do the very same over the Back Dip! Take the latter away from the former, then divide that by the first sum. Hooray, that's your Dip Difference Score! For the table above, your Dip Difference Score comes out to 0.02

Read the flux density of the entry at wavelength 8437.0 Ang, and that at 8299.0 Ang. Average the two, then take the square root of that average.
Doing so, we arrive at 7.51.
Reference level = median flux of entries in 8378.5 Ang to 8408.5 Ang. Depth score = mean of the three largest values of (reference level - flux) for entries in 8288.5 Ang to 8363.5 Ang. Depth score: 1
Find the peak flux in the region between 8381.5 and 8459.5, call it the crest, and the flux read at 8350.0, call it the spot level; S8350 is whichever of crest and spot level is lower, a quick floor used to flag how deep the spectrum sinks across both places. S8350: 61.4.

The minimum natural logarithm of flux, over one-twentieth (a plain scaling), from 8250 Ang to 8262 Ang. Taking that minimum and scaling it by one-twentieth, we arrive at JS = 0.205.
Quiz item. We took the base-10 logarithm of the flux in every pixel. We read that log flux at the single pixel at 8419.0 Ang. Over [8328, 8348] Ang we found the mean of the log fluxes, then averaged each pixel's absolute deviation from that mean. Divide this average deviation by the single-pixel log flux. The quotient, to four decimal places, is 0.0038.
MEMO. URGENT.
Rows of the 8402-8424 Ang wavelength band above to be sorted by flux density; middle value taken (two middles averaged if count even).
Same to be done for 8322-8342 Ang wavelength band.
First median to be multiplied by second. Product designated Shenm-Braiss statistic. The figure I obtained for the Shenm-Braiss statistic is 3603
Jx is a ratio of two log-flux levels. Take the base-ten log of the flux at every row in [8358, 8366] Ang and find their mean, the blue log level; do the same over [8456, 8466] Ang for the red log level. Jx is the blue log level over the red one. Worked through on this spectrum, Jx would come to 1.02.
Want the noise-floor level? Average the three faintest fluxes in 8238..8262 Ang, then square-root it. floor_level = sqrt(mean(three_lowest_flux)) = 7.7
